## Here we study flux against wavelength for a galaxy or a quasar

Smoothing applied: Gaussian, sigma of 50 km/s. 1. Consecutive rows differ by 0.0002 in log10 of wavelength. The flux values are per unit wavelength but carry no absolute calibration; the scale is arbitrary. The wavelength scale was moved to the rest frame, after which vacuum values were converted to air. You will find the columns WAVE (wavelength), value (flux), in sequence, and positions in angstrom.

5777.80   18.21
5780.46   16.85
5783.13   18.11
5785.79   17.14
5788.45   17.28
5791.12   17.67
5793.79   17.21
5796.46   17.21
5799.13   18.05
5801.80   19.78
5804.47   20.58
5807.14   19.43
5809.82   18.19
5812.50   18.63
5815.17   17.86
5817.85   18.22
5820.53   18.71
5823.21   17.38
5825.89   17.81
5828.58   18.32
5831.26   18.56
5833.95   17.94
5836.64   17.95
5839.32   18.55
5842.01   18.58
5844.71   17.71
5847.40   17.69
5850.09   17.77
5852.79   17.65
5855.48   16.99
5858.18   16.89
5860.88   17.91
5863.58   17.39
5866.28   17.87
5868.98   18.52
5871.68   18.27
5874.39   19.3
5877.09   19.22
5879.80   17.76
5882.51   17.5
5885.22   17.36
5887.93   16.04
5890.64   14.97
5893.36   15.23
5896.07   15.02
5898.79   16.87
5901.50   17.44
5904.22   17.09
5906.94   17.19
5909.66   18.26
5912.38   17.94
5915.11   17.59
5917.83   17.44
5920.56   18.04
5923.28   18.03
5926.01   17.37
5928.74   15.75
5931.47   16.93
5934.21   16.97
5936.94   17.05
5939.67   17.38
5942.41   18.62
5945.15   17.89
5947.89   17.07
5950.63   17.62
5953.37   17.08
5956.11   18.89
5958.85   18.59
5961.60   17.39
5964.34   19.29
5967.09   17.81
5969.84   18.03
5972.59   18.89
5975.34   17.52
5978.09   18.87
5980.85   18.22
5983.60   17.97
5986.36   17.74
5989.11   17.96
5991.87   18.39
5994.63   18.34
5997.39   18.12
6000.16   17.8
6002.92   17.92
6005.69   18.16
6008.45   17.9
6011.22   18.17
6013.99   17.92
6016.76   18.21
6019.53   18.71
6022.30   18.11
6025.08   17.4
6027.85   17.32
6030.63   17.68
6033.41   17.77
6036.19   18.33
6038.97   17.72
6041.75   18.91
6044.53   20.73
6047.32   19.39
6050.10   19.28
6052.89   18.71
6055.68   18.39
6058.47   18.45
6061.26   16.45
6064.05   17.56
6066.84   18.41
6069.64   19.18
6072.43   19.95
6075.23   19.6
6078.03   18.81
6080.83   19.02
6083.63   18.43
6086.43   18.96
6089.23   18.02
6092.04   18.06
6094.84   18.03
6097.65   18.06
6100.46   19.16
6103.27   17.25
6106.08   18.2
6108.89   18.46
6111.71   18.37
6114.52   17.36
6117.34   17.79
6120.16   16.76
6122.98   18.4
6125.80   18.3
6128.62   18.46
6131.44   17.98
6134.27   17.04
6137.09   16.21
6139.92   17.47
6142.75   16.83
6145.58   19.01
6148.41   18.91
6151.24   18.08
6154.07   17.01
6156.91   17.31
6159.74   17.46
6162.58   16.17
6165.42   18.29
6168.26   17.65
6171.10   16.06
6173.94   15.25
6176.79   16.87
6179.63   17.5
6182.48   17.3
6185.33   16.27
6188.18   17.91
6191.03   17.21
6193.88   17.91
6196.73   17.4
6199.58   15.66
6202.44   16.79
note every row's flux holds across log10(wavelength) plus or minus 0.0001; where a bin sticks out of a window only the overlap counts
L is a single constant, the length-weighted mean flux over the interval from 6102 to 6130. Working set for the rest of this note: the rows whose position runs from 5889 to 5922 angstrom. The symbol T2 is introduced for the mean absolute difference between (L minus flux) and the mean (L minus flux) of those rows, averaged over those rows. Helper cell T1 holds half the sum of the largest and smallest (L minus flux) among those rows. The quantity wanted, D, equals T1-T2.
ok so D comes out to 0.4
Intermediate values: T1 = 1.3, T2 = 0.9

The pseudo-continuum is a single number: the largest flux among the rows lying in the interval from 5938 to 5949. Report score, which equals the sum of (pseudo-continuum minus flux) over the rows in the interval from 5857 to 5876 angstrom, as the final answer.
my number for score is 4.2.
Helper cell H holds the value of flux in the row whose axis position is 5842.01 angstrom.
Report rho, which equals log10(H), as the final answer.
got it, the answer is 1.27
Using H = 18.58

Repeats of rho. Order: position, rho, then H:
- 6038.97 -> 1.25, 17.72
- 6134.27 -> 1.23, 17.04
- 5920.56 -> 1.26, 18.04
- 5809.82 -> 1.26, 18.19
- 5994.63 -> 1.26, 18.34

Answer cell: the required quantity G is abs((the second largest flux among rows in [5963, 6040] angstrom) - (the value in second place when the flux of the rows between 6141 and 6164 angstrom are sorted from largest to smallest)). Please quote 0.0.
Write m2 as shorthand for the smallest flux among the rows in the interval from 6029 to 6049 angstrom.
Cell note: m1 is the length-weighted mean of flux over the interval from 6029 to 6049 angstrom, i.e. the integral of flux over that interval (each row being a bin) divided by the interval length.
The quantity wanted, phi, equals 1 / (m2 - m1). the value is -1.0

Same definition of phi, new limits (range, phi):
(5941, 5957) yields -1.3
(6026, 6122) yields -0.5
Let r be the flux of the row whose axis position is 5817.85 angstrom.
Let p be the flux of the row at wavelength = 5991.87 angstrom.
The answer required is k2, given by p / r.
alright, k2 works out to 1.009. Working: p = 18.39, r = 18.22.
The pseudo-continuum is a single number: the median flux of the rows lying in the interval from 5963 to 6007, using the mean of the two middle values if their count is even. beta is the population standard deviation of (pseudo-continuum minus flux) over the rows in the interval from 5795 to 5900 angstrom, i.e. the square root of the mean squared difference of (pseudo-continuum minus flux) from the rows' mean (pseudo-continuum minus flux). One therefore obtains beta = 1.16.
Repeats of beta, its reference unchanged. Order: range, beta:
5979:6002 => 0.22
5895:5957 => 0.82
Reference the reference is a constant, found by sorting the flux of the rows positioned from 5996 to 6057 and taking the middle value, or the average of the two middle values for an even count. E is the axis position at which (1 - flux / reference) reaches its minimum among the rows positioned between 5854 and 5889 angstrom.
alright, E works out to 5874.39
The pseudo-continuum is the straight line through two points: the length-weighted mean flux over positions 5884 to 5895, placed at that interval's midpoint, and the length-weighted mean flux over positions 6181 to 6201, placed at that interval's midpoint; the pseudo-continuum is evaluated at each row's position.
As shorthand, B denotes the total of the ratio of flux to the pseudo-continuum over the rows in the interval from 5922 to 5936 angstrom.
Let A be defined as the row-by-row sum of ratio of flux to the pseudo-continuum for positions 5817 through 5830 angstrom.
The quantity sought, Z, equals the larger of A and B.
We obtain 5.8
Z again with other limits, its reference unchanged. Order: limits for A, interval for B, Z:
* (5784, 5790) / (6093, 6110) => 6.5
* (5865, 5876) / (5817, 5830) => 5.8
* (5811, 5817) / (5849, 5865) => 6.7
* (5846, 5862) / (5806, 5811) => 6.7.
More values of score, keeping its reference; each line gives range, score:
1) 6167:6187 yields 13.4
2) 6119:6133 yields 3.2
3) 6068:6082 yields -3.5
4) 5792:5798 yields 2.8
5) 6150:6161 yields 4.6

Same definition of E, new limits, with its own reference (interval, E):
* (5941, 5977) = 5964.34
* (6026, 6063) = 6044.53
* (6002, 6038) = 6019.53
